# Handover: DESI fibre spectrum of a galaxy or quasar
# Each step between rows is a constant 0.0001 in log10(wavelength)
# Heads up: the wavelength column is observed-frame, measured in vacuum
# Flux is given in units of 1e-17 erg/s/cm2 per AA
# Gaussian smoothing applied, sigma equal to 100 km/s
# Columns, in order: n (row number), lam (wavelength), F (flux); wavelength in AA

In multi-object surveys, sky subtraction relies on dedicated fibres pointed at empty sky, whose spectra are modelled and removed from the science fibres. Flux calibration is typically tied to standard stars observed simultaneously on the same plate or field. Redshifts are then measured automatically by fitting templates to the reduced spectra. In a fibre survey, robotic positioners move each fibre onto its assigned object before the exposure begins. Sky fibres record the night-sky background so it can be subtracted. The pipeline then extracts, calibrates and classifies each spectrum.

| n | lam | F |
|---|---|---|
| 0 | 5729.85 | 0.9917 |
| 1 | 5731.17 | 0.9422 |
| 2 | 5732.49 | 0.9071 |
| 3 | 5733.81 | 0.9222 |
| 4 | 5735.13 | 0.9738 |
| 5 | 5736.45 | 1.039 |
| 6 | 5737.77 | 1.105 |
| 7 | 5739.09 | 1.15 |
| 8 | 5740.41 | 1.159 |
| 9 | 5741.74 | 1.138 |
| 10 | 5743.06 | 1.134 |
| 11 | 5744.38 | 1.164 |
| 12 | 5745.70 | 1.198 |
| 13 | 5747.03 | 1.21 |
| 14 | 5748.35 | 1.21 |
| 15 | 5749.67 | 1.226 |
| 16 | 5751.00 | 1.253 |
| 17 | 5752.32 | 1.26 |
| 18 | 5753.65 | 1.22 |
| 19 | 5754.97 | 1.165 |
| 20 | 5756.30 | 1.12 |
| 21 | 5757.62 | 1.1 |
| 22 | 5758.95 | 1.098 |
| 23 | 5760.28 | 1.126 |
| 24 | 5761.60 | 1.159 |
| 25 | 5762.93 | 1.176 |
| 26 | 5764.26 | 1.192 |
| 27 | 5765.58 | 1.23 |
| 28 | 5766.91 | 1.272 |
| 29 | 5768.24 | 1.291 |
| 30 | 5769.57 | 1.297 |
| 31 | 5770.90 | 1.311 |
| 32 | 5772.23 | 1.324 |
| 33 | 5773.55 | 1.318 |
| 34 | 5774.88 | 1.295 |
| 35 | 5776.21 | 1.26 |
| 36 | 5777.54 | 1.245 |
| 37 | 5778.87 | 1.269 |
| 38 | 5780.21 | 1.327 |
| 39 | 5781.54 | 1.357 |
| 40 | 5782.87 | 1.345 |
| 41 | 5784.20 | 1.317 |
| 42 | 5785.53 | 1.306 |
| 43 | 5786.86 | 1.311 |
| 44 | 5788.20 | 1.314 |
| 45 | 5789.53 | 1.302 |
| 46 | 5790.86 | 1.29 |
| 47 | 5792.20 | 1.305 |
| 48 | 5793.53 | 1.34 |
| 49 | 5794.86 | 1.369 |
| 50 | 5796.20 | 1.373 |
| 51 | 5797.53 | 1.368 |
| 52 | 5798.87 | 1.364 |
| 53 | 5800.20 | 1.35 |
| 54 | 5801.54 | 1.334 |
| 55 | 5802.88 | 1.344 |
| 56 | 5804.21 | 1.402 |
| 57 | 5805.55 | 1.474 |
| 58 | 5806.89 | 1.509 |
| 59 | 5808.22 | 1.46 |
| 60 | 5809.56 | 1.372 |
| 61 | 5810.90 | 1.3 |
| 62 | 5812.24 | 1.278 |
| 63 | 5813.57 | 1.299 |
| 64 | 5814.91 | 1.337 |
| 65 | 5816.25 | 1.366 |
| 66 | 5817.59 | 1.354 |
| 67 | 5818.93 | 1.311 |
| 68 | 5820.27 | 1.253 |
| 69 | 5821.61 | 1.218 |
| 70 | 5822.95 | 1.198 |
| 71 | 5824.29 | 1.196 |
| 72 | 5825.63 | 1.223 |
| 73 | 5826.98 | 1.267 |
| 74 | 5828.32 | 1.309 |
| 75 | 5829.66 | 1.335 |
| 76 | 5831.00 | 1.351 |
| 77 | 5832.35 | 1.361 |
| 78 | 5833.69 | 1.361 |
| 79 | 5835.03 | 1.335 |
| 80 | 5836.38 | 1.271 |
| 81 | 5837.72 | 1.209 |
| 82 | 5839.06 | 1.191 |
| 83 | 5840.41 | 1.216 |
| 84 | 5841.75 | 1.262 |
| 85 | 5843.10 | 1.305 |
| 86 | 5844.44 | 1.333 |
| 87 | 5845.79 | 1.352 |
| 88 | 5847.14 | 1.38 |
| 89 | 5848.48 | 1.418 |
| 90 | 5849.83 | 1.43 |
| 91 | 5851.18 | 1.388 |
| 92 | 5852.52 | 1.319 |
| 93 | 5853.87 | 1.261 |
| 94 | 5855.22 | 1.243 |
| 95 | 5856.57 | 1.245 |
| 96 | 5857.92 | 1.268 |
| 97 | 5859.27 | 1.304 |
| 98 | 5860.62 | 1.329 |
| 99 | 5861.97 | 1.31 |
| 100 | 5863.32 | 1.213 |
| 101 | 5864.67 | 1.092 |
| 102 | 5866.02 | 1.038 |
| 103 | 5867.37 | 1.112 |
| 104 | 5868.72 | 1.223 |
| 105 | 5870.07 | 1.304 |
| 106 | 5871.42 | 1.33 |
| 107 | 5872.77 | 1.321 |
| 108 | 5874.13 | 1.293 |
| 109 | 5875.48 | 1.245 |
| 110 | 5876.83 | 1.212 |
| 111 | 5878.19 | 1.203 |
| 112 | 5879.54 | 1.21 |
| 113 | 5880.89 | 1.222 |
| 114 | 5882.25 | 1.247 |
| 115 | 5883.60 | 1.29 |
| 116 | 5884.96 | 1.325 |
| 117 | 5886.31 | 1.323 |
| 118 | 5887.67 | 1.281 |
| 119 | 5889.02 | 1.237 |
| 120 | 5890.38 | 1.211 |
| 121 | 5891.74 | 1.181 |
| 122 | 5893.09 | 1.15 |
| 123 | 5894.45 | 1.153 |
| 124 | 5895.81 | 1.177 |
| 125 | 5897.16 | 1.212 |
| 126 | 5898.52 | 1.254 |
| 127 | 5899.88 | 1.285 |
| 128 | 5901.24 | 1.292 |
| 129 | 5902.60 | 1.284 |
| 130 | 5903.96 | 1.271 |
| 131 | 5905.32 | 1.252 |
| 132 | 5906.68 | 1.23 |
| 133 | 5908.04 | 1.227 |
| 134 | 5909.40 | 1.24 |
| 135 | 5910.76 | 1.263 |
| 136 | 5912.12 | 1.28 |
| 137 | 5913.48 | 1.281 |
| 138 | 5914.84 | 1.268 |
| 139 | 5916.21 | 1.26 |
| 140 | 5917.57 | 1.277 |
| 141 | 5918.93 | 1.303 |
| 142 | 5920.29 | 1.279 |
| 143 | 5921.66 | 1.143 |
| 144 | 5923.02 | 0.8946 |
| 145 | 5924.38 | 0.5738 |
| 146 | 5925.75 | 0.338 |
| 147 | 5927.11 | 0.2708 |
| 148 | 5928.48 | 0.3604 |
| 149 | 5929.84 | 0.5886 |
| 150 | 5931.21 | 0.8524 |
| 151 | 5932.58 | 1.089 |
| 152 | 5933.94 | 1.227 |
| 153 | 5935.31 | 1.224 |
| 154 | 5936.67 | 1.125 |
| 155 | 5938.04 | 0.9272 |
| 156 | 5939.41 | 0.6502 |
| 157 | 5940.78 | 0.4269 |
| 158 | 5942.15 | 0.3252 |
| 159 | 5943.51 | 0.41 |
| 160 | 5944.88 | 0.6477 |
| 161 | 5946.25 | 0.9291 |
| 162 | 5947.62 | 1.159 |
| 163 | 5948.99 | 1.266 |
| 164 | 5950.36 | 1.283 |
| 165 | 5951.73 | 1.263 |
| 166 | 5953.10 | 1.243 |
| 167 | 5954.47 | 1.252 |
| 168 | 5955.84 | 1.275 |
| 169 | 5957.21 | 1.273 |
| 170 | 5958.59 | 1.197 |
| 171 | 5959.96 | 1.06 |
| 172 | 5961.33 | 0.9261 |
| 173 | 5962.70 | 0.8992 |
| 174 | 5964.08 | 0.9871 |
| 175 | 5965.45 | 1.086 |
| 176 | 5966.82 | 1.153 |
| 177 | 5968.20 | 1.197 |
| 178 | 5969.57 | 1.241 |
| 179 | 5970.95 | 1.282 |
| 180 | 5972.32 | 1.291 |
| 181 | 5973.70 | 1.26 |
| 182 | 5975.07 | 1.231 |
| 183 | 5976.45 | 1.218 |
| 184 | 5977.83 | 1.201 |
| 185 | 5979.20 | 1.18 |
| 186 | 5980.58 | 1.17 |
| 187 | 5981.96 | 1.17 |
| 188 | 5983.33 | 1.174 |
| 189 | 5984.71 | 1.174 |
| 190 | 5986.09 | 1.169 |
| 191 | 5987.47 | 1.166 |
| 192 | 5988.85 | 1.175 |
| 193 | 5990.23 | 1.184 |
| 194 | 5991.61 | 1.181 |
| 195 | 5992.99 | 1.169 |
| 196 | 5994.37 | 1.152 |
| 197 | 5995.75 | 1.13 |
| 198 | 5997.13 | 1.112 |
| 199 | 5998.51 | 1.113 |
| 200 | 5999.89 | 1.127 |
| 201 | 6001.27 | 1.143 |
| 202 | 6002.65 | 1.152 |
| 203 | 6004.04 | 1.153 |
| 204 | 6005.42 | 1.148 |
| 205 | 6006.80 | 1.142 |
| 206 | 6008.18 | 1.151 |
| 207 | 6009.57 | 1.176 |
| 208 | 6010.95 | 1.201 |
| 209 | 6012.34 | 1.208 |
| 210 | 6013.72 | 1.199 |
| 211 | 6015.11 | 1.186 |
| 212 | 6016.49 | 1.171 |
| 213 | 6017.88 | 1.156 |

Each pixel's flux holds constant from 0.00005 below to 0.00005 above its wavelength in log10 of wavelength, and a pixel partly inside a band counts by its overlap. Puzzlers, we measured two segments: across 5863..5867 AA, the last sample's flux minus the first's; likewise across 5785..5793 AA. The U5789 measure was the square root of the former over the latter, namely 13.2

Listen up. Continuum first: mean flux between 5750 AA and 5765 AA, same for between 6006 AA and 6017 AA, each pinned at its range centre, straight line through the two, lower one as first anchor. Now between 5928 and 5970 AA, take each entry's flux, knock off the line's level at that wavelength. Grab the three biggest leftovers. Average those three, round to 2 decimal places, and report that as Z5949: 0.10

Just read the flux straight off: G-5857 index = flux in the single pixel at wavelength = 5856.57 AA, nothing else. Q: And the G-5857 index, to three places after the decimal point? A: 1.245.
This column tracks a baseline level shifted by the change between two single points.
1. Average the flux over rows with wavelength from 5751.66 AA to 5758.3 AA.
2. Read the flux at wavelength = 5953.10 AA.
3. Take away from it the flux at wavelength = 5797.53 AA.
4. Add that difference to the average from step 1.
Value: 1.05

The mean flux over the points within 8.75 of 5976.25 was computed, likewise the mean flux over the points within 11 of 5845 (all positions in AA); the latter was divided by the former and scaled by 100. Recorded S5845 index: 108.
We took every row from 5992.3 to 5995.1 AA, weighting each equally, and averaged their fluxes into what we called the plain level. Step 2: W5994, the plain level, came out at 1.16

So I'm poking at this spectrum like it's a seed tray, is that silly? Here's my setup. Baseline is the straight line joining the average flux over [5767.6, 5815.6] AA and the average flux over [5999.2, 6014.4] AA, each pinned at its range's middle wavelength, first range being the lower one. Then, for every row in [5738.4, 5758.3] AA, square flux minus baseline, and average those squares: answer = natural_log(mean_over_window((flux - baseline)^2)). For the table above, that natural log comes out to -3.3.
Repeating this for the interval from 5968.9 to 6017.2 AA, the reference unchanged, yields -6.6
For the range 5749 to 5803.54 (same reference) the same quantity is -4.3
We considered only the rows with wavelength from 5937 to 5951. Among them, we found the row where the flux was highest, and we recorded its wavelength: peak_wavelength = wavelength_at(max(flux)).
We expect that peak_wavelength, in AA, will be 5950.36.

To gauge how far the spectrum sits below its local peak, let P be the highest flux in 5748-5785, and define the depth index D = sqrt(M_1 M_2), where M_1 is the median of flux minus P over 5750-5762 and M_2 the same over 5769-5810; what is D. 0.077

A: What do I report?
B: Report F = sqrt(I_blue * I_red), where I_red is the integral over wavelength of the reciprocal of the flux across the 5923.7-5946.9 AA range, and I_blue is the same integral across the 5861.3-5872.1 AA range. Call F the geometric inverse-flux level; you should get 19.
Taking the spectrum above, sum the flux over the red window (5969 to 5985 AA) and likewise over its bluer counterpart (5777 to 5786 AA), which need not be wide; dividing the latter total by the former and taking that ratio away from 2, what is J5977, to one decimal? 1.4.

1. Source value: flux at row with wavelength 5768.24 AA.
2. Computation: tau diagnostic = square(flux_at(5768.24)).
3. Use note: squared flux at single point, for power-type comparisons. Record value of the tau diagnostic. 1.67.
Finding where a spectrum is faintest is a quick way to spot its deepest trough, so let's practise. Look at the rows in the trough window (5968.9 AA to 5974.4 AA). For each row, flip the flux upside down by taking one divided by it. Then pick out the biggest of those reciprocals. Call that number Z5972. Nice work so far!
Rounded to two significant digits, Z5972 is 0.81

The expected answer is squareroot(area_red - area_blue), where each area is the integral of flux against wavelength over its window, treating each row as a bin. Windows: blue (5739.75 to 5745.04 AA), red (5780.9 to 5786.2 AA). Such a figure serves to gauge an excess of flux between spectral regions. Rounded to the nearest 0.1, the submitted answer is 1.0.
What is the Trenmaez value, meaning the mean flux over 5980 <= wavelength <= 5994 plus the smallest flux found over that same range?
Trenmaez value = 2.34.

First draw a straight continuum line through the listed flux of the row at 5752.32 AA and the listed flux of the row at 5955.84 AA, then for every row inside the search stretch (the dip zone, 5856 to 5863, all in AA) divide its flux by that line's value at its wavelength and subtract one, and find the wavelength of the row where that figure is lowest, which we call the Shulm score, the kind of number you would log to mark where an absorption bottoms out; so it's 5856.57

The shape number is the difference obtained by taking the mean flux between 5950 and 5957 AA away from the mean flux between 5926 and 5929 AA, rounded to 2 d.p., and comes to -0.95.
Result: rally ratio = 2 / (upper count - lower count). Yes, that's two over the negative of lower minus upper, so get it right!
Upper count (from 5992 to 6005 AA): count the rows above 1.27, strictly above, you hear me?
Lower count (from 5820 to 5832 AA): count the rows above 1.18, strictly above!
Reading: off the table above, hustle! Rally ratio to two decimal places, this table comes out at -0.22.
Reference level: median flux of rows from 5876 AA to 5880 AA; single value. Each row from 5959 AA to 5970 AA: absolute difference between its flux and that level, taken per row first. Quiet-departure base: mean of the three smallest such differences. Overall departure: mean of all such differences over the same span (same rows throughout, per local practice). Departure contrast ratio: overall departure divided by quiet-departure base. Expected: 4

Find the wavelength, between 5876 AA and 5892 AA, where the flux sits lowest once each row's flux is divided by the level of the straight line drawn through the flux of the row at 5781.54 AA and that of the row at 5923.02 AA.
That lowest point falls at 5878.19 AA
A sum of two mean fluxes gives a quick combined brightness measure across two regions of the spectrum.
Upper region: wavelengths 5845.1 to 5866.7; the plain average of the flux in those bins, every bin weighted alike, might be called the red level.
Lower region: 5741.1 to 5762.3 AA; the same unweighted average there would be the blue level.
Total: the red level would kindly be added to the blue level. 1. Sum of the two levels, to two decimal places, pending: 2.46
